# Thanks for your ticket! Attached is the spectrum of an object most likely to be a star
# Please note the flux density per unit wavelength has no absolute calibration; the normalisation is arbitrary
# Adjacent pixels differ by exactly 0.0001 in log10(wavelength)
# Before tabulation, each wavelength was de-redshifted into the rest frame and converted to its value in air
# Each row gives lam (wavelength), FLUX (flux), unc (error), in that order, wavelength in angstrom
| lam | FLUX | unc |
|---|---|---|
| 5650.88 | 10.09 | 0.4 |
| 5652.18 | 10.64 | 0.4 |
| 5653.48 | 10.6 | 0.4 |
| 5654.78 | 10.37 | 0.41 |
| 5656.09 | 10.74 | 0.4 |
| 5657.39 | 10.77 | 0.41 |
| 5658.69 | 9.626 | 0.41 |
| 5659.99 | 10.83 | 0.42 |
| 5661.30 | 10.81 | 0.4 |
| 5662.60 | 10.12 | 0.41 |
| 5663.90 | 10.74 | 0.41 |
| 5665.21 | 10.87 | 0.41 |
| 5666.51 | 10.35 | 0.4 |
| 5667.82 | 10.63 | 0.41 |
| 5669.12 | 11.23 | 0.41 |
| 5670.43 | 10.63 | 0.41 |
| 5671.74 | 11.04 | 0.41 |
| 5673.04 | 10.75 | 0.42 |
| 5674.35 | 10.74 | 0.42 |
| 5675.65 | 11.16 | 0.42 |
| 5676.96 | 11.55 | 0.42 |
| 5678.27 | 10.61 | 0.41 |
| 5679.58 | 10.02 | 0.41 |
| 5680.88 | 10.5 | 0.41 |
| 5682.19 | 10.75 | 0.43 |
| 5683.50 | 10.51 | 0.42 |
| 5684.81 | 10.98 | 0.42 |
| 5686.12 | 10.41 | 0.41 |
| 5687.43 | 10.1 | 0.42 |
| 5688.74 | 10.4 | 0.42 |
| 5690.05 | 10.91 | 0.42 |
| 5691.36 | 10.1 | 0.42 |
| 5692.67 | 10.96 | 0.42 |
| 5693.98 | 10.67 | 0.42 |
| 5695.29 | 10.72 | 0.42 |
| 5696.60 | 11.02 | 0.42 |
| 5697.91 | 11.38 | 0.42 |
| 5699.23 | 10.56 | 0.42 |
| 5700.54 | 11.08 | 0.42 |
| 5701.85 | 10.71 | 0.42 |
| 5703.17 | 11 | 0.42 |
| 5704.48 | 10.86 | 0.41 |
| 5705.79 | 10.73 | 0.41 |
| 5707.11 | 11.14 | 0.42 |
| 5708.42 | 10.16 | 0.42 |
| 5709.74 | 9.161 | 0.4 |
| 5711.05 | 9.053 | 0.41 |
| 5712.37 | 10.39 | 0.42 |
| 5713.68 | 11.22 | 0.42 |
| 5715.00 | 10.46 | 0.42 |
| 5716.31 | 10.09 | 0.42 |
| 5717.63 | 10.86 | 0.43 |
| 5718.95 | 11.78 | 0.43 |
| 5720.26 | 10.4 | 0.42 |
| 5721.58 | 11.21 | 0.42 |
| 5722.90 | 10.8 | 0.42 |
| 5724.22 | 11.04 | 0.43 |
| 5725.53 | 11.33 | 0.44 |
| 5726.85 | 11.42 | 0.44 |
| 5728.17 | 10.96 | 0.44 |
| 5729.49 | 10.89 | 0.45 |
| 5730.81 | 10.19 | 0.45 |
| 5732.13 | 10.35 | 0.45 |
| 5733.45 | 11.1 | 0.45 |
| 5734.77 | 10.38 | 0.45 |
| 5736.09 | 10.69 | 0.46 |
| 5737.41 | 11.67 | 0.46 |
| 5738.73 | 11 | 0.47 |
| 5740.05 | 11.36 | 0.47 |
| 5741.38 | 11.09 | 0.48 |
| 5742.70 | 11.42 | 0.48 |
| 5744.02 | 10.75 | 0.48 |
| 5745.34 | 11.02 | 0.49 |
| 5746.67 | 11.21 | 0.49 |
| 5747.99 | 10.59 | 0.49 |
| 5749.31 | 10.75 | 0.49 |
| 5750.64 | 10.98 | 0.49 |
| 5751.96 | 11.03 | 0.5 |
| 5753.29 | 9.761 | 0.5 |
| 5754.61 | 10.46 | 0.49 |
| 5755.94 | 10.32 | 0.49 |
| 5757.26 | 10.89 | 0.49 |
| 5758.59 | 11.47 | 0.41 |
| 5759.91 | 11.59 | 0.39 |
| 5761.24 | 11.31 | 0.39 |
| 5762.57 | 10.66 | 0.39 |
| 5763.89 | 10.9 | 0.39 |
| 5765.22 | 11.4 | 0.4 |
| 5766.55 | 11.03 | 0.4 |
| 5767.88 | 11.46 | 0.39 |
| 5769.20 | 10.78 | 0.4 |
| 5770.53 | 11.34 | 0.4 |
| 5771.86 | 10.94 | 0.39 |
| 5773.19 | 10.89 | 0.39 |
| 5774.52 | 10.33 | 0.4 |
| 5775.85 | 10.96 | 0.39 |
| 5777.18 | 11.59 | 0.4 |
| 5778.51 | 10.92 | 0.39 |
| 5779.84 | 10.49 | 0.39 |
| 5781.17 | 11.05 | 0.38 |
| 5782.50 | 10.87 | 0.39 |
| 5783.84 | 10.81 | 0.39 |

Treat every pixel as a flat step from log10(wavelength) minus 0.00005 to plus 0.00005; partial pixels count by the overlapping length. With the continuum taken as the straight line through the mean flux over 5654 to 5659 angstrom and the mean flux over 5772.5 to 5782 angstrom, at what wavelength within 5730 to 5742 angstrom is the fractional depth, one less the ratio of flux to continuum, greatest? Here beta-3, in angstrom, 5730.81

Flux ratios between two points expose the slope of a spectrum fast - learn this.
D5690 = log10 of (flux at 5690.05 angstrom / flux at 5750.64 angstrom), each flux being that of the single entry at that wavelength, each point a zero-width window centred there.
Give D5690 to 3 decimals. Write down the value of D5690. -0.003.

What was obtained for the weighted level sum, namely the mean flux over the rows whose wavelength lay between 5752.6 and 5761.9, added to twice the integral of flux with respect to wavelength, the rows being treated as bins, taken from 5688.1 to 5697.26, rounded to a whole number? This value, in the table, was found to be 207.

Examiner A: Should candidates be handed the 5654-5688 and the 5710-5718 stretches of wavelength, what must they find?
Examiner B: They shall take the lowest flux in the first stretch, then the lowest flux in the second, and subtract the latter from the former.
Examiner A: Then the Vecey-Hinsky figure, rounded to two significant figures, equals 0.57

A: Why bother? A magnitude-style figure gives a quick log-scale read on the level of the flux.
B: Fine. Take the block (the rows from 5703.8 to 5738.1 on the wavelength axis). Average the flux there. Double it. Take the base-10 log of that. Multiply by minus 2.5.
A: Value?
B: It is -3.327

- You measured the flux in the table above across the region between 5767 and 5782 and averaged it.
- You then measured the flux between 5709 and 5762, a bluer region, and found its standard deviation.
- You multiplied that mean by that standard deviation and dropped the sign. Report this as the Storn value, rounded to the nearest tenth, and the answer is 6.6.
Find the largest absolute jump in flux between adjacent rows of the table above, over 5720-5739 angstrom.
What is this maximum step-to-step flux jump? 0.98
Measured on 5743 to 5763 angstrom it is 1.27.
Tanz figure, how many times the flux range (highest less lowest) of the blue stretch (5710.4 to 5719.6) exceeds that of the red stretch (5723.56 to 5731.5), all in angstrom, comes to 2.2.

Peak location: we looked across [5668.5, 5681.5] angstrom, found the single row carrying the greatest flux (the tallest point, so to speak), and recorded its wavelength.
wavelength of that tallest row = 5676.96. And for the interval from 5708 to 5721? 5718.95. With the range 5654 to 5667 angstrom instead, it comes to 5665.21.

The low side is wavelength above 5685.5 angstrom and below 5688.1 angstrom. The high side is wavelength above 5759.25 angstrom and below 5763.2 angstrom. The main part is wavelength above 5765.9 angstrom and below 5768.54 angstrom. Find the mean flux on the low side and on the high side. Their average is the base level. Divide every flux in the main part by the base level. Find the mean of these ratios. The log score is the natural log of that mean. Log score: 0.05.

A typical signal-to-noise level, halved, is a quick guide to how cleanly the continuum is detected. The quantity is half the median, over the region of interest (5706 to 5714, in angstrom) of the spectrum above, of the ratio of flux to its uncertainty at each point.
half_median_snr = 12.2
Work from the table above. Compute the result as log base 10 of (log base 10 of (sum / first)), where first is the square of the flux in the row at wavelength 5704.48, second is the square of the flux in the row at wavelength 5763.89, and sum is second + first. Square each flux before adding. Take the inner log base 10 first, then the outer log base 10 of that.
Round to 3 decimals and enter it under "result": -0.519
